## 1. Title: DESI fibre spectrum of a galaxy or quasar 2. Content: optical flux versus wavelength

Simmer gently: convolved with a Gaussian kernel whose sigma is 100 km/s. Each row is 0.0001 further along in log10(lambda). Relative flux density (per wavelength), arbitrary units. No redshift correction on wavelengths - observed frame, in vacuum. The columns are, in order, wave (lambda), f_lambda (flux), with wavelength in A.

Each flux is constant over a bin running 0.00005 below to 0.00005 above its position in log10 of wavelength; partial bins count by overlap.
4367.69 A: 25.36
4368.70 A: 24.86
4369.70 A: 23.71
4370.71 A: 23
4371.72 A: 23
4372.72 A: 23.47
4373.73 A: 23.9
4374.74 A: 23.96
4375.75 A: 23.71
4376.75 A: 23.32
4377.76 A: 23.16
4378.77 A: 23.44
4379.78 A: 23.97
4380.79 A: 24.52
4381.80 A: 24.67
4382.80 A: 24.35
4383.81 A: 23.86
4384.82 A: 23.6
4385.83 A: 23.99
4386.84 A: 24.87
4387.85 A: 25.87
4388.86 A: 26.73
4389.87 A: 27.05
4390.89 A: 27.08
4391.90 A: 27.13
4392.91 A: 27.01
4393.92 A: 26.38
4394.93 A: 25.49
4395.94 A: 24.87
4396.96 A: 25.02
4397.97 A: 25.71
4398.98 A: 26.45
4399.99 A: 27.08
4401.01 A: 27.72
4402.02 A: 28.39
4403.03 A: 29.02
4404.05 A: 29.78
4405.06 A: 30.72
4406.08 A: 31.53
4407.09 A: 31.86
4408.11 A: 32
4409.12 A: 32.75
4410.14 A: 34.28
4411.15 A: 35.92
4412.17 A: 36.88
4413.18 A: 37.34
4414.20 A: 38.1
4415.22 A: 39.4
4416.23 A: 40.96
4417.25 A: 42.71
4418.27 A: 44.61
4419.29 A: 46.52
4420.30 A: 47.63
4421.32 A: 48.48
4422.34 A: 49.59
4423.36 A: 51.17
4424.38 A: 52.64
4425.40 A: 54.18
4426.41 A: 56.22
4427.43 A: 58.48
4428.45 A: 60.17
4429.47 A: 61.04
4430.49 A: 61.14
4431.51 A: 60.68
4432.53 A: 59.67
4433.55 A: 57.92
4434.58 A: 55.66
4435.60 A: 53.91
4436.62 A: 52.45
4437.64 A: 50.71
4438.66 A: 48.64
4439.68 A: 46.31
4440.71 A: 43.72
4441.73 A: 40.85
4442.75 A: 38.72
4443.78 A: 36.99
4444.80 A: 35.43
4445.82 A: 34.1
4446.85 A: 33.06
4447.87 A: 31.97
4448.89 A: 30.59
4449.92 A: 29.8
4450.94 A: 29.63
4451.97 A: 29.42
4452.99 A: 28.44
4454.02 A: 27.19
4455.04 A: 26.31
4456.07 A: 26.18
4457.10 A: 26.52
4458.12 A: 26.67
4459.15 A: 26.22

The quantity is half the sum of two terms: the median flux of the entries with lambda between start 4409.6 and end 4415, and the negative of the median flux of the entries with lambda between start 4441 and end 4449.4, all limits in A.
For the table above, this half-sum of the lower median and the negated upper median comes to 1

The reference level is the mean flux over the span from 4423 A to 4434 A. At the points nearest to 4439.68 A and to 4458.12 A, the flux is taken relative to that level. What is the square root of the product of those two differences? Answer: 19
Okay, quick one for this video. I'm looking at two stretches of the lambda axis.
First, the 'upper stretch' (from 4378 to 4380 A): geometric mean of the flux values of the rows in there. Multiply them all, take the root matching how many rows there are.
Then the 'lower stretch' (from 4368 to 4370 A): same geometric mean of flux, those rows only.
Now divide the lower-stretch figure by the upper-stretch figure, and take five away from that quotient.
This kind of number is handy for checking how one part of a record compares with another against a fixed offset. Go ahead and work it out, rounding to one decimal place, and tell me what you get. -4.0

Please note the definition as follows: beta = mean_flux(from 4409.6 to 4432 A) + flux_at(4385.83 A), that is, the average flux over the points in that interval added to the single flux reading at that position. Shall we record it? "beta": 72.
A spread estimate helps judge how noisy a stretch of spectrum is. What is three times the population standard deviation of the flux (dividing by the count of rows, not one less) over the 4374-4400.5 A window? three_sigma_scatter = 4.0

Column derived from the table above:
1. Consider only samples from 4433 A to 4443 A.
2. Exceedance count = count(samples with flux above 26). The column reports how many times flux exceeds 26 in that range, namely 10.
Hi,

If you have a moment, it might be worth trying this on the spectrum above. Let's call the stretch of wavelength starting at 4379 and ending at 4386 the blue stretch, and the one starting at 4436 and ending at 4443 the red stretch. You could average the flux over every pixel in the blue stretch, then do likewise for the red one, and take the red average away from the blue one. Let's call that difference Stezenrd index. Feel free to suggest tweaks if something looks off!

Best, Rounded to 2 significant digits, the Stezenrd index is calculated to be -22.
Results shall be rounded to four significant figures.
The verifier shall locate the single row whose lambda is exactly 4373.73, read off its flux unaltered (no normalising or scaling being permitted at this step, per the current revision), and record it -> 23.90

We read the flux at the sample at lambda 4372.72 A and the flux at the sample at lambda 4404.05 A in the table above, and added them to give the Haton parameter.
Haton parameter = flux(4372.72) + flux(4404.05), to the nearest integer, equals 53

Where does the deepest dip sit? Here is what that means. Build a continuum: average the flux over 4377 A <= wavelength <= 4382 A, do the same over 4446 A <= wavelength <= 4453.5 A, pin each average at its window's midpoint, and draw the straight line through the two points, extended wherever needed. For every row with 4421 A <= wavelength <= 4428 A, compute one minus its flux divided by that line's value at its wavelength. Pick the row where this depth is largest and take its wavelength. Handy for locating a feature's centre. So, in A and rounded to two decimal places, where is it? 4421.32 A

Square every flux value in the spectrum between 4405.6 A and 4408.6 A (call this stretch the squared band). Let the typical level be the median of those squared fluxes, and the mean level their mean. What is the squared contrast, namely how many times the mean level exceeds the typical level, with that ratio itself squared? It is 0.99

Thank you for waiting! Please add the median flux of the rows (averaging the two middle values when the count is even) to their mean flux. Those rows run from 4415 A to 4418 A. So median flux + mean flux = 82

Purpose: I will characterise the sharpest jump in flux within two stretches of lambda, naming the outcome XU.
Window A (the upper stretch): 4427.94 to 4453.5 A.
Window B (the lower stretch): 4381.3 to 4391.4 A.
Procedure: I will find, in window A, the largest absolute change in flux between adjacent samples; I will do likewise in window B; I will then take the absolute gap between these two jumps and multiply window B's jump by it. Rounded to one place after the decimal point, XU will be 1.9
